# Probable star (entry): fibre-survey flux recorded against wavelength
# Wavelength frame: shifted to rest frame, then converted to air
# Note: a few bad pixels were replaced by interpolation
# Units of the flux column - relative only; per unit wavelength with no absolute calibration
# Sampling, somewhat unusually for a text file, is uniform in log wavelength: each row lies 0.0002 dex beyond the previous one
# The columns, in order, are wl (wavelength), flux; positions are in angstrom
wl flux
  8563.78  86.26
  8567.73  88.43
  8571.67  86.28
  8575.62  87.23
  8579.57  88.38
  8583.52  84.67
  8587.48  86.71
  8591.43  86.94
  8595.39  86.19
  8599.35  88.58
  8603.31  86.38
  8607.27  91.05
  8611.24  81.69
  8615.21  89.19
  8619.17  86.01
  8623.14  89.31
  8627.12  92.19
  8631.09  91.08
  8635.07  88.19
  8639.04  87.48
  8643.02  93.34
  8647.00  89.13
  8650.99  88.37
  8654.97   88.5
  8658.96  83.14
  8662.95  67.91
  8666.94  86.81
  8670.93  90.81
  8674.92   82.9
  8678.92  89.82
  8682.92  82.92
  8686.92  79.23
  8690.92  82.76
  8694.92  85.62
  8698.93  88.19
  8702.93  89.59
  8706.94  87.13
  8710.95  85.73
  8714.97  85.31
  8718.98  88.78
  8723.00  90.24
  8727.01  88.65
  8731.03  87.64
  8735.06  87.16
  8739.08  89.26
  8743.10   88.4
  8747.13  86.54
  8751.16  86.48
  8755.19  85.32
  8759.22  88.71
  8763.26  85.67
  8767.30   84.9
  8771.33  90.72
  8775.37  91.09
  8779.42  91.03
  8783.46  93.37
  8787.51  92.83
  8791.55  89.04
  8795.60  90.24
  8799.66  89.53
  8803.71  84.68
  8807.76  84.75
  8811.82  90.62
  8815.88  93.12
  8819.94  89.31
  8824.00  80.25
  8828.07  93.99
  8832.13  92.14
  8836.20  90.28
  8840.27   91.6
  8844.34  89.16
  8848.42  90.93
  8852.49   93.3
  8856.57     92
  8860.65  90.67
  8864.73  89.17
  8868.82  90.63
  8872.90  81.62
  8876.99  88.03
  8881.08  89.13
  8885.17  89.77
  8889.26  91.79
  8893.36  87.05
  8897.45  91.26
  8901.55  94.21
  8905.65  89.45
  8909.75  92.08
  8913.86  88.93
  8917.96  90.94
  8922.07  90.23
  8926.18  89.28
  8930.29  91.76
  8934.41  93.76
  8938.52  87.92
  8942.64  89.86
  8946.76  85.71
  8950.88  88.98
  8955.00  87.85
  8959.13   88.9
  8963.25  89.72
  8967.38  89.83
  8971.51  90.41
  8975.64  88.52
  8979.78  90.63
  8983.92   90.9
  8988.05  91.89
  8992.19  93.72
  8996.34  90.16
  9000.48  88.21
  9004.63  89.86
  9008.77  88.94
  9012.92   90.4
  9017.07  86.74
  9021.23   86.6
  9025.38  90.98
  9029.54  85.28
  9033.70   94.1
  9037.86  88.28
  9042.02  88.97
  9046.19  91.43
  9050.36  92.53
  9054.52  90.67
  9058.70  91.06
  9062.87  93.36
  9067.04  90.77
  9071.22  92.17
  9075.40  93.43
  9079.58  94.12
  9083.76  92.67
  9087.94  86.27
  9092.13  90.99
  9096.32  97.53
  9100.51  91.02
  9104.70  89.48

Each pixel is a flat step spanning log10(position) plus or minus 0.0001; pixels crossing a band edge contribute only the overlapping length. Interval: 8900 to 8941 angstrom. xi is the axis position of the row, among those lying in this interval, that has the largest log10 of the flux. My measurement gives 8901.55 angstrom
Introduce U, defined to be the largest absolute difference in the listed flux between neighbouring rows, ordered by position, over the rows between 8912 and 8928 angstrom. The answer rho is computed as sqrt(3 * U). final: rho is 2.5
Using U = 2.0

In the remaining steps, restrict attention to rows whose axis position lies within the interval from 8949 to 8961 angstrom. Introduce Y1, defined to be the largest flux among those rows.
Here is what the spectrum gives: 88.98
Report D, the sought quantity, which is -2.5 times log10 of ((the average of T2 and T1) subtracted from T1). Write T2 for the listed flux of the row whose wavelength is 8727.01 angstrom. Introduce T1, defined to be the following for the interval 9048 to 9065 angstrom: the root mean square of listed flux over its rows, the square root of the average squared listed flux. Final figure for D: -0.5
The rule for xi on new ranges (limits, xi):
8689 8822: 8783.46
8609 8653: 8643.02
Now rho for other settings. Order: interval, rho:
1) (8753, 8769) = 3.2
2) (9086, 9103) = 4.4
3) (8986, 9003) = 3.3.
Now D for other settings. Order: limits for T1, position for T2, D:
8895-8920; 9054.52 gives 1.5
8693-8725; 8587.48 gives 0.9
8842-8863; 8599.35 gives -0.3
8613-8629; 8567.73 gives 1.0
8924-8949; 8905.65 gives 2.1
